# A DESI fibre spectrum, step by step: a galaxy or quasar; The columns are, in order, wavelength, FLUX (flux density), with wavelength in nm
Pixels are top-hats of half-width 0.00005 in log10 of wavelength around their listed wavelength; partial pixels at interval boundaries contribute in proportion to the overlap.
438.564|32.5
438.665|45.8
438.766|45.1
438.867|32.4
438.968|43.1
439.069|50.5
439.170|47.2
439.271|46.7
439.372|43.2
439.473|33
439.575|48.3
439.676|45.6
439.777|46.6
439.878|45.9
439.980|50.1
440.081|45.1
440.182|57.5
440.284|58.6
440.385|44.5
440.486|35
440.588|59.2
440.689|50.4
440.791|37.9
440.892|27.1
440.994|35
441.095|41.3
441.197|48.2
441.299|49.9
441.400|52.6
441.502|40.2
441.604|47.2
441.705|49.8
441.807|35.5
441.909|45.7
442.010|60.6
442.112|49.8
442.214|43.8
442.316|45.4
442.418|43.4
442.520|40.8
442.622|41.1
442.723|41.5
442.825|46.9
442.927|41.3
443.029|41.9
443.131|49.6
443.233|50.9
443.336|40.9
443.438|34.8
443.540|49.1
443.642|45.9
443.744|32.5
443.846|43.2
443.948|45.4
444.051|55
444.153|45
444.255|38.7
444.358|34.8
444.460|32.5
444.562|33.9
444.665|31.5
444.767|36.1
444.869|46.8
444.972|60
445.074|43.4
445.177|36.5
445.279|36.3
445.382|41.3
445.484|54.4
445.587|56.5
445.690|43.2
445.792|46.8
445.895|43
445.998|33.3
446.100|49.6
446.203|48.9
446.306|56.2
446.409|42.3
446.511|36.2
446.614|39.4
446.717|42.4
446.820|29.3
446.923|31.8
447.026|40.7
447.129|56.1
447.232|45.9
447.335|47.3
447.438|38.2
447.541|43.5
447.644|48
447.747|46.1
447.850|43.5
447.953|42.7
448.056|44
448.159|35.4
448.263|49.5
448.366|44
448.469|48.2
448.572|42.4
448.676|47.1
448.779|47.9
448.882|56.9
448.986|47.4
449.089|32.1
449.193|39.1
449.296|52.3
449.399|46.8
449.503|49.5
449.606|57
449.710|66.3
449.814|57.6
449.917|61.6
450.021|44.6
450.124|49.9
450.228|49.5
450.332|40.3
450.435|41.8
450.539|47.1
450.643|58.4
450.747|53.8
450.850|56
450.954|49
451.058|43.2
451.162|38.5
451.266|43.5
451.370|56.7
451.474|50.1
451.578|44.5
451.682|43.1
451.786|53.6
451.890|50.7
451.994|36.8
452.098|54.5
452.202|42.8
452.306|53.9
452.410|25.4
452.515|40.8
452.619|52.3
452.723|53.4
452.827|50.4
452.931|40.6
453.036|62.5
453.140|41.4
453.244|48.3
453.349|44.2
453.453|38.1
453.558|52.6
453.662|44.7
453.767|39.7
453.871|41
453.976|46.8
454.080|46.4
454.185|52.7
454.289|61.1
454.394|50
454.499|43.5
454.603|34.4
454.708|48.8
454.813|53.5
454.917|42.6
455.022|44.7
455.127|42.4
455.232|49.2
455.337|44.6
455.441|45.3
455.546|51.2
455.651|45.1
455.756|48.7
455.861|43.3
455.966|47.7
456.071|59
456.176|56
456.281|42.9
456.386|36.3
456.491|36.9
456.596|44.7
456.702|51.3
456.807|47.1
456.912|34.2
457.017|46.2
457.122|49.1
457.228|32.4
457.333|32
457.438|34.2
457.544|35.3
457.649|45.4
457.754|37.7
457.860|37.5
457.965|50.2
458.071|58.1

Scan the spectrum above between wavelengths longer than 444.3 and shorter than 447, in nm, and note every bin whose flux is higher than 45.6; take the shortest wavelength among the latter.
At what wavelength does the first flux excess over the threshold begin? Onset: 444.869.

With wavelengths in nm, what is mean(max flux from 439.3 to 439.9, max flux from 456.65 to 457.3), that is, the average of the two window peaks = 50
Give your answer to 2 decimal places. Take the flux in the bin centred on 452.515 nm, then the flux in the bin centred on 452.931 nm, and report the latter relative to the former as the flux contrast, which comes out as 1.00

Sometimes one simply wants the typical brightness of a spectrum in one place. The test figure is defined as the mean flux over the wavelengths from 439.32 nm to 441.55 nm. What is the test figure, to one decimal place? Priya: 45.2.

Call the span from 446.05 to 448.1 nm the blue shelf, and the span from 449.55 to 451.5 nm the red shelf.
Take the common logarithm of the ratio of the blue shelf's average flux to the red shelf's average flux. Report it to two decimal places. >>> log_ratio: -0.07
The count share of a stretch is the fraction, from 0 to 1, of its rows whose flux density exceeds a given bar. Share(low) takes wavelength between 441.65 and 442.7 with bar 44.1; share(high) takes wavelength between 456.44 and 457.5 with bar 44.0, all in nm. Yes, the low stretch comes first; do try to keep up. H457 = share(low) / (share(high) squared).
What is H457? 2.0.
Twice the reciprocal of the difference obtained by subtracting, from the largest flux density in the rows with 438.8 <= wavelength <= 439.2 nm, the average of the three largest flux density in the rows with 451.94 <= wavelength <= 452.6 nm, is 20.0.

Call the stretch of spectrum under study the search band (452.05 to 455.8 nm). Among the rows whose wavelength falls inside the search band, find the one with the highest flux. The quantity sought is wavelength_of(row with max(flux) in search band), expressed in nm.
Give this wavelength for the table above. 453.036 nm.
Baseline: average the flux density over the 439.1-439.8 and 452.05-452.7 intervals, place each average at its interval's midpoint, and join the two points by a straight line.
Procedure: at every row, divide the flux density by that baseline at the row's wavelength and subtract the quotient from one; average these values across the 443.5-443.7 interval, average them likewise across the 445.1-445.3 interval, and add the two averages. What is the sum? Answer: 0.12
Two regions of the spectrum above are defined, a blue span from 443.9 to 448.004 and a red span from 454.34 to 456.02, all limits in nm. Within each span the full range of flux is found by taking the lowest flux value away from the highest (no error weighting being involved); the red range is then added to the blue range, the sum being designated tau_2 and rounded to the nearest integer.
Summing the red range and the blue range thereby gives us 50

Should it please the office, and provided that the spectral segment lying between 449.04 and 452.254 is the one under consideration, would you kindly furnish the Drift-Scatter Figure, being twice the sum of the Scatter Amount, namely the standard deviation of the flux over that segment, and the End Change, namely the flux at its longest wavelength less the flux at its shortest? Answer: 37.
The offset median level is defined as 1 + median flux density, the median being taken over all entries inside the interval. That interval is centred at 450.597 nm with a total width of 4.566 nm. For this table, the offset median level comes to 49.6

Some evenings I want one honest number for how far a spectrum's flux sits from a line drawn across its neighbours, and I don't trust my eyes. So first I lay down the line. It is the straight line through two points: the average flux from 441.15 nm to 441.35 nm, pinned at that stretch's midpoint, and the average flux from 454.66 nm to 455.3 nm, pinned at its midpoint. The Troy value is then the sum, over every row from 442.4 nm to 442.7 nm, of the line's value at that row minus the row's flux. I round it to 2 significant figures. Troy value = 21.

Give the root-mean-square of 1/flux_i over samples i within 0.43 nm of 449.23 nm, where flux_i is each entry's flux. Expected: 0.0221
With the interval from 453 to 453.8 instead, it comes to 0.0223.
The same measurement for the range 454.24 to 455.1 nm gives 0.0220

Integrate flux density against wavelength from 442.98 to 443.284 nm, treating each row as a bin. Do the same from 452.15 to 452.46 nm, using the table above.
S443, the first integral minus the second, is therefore 1.8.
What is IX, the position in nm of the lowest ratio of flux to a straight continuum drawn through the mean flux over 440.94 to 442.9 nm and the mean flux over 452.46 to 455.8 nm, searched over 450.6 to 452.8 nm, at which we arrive 452.410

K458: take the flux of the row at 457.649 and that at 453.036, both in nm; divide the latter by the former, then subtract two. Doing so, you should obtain -0.62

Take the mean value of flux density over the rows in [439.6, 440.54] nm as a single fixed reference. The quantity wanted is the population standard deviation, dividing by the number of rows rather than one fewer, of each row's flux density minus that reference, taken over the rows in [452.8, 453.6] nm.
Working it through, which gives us 7.4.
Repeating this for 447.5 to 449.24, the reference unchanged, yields 5.5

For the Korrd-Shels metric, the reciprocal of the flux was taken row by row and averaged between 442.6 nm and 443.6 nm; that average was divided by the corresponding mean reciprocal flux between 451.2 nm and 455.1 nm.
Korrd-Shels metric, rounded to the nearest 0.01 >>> 1.05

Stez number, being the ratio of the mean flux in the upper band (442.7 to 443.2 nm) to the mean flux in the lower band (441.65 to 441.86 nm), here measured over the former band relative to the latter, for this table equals 1.04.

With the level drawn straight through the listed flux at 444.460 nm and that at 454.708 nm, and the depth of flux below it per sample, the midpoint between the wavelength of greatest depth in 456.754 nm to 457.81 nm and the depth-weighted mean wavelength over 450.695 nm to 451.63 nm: 454.19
